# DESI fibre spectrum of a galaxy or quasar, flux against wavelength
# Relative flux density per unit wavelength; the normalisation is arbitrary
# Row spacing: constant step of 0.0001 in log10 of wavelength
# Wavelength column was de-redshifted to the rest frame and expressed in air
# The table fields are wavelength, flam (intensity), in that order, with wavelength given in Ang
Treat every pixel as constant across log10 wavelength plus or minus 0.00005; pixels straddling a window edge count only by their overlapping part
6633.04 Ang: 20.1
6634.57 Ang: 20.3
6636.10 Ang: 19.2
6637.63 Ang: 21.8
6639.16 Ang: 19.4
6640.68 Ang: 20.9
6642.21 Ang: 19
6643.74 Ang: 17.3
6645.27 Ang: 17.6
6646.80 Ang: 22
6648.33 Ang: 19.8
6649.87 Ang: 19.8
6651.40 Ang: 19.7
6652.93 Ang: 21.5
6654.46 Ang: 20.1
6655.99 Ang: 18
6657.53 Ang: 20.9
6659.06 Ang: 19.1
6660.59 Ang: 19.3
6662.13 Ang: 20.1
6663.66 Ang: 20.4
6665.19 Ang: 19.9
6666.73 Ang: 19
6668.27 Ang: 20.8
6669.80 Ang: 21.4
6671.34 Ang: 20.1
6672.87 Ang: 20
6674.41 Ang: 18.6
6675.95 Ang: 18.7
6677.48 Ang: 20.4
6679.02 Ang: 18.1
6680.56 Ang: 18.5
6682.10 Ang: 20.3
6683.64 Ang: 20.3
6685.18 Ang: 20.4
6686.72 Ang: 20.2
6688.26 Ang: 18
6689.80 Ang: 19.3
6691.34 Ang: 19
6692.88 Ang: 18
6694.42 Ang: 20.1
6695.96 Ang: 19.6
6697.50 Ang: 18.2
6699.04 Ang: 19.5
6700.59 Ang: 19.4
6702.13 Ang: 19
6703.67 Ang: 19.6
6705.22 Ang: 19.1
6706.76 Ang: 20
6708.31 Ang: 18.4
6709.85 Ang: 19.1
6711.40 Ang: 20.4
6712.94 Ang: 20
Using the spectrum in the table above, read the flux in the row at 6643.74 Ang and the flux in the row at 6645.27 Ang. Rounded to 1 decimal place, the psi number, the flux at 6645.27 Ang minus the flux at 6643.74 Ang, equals 0.3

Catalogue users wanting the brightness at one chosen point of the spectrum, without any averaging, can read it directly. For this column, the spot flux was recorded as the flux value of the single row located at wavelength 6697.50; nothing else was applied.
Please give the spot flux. 18.2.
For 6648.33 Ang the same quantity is 19.8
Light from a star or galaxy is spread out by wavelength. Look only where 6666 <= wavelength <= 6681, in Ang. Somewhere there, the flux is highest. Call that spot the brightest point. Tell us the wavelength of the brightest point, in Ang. 6669.80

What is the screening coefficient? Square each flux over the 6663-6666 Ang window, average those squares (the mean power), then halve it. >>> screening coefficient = 203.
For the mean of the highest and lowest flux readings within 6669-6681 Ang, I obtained 19.75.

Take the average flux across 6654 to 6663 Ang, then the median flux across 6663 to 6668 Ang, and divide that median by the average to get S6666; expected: 1.02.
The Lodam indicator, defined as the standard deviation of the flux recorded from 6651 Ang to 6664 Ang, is 1.0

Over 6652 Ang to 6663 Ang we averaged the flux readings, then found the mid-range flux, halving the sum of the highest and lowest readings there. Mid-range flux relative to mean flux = 0.99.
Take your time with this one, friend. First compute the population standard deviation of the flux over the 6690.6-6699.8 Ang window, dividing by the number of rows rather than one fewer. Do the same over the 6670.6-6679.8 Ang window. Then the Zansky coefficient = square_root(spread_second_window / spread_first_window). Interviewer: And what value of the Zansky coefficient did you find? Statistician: 1.08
